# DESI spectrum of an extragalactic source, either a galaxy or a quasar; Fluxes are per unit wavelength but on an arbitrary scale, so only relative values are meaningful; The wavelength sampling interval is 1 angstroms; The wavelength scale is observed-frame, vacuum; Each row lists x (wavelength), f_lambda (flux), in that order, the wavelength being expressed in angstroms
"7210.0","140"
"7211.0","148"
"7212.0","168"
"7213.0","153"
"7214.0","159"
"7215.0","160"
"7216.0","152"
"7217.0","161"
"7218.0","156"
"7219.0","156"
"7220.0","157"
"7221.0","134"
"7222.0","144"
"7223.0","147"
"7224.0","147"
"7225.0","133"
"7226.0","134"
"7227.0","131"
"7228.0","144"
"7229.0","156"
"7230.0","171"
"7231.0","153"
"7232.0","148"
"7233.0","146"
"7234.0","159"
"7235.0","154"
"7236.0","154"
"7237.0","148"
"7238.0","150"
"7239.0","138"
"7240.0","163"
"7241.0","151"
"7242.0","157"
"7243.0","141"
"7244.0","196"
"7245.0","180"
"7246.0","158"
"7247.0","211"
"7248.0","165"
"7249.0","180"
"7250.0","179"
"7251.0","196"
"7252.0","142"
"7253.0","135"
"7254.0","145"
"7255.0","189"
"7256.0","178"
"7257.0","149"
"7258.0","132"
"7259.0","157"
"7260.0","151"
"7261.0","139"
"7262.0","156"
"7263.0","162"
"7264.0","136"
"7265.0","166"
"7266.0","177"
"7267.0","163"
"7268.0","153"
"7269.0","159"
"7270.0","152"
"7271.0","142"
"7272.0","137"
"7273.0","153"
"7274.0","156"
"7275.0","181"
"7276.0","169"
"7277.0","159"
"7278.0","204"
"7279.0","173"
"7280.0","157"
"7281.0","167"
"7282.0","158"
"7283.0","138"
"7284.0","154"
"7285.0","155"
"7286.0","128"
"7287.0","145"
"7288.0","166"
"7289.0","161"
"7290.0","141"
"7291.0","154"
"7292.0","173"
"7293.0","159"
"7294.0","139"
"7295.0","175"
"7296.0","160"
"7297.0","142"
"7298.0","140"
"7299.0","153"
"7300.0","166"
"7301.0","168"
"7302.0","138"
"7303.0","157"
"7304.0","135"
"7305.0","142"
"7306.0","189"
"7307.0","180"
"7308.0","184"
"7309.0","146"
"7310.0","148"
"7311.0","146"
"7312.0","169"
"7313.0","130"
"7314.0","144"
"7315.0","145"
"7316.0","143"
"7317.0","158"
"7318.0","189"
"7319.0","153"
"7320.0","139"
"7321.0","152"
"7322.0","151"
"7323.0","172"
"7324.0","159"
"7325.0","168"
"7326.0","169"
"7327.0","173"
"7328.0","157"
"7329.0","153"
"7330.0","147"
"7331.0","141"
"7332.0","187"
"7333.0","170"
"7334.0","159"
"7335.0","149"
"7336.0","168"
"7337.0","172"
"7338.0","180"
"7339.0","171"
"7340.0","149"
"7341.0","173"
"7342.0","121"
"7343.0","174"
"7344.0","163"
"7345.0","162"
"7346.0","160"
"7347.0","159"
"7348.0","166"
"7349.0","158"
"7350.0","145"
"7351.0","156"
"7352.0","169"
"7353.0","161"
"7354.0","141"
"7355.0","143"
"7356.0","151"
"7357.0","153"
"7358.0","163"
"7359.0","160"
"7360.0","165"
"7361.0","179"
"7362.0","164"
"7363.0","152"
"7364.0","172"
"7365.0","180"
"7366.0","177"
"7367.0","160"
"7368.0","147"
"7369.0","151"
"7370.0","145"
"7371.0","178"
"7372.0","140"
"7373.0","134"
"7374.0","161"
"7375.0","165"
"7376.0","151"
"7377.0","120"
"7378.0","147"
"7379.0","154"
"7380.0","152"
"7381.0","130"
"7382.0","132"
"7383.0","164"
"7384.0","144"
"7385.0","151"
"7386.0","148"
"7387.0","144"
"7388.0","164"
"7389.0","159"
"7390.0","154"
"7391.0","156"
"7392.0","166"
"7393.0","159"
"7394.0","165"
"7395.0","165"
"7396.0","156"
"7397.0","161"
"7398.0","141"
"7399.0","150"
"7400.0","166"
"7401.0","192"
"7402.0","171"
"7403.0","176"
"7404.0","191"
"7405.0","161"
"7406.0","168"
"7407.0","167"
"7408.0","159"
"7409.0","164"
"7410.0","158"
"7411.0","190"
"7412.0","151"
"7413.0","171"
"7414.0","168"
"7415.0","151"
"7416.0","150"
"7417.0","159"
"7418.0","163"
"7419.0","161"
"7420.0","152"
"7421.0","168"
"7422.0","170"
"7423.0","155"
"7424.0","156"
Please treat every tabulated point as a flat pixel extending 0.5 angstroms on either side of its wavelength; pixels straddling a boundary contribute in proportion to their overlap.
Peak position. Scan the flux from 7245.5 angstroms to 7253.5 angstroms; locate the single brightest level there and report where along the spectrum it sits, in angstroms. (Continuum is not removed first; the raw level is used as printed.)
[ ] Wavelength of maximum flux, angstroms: 7247.0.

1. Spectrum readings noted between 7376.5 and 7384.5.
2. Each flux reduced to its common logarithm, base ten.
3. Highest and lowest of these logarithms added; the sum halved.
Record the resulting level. 2.15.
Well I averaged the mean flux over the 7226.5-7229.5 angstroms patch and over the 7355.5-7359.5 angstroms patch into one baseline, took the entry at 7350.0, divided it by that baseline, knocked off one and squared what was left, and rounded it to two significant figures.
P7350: 0.0012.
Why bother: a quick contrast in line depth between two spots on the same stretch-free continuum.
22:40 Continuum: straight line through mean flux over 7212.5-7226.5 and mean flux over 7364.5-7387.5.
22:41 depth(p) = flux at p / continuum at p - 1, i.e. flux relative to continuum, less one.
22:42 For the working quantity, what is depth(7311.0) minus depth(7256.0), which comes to -0.2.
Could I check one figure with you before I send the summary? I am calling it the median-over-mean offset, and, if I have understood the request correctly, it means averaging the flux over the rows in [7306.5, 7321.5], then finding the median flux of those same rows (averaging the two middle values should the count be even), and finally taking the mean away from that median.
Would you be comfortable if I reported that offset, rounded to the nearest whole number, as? -7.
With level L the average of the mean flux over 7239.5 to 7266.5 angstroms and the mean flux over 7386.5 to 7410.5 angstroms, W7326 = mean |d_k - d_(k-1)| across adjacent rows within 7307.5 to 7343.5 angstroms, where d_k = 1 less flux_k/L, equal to 0.10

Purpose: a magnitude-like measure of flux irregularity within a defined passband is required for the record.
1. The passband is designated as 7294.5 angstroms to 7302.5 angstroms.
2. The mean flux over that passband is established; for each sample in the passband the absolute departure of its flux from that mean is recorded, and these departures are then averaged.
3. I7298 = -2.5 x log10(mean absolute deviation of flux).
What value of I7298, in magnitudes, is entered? -2.7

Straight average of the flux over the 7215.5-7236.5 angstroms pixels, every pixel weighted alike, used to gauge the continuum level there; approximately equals 149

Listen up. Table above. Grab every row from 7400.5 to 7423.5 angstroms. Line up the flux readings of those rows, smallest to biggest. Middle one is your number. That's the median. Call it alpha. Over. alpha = 164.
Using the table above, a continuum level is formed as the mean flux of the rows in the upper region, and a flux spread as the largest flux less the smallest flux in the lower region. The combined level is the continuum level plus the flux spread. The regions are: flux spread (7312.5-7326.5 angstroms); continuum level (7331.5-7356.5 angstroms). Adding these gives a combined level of 219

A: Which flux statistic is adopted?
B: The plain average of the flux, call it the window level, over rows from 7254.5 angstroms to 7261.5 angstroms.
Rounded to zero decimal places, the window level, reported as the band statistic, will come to 156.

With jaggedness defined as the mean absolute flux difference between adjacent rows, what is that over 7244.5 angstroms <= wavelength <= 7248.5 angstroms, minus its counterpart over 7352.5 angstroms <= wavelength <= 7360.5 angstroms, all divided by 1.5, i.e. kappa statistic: 22.1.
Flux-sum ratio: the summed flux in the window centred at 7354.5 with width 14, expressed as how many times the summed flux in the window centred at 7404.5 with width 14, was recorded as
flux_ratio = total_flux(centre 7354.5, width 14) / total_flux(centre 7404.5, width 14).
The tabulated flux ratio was 0.94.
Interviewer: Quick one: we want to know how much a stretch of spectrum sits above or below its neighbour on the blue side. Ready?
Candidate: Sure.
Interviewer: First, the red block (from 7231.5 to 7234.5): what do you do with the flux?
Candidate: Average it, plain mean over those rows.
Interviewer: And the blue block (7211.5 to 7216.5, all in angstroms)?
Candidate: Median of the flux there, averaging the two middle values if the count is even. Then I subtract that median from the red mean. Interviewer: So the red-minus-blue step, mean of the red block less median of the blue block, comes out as -8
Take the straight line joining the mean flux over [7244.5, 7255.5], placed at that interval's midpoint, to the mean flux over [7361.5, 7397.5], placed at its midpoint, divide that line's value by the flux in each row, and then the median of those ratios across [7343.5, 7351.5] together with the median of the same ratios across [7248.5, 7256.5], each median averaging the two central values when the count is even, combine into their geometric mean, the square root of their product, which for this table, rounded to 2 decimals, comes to 0.98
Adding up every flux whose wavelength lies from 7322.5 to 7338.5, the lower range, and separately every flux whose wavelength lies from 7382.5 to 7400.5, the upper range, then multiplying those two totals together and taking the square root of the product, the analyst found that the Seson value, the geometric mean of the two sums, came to 2717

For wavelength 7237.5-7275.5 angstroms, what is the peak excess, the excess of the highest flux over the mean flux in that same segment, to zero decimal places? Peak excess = 51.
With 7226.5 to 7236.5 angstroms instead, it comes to 19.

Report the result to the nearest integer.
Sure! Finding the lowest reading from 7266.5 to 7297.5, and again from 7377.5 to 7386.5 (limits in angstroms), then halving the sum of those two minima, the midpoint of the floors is 129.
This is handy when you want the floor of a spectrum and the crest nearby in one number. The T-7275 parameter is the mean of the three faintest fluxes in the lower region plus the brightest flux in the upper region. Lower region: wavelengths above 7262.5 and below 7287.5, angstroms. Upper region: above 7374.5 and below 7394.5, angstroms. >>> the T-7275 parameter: 300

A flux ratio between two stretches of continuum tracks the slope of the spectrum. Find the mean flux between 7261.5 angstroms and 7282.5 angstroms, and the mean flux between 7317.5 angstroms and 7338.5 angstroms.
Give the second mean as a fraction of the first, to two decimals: 1.01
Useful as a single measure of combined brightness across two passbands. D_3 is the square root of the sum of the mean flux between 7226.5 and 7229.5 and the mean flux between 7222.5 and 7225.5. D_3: 16.9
